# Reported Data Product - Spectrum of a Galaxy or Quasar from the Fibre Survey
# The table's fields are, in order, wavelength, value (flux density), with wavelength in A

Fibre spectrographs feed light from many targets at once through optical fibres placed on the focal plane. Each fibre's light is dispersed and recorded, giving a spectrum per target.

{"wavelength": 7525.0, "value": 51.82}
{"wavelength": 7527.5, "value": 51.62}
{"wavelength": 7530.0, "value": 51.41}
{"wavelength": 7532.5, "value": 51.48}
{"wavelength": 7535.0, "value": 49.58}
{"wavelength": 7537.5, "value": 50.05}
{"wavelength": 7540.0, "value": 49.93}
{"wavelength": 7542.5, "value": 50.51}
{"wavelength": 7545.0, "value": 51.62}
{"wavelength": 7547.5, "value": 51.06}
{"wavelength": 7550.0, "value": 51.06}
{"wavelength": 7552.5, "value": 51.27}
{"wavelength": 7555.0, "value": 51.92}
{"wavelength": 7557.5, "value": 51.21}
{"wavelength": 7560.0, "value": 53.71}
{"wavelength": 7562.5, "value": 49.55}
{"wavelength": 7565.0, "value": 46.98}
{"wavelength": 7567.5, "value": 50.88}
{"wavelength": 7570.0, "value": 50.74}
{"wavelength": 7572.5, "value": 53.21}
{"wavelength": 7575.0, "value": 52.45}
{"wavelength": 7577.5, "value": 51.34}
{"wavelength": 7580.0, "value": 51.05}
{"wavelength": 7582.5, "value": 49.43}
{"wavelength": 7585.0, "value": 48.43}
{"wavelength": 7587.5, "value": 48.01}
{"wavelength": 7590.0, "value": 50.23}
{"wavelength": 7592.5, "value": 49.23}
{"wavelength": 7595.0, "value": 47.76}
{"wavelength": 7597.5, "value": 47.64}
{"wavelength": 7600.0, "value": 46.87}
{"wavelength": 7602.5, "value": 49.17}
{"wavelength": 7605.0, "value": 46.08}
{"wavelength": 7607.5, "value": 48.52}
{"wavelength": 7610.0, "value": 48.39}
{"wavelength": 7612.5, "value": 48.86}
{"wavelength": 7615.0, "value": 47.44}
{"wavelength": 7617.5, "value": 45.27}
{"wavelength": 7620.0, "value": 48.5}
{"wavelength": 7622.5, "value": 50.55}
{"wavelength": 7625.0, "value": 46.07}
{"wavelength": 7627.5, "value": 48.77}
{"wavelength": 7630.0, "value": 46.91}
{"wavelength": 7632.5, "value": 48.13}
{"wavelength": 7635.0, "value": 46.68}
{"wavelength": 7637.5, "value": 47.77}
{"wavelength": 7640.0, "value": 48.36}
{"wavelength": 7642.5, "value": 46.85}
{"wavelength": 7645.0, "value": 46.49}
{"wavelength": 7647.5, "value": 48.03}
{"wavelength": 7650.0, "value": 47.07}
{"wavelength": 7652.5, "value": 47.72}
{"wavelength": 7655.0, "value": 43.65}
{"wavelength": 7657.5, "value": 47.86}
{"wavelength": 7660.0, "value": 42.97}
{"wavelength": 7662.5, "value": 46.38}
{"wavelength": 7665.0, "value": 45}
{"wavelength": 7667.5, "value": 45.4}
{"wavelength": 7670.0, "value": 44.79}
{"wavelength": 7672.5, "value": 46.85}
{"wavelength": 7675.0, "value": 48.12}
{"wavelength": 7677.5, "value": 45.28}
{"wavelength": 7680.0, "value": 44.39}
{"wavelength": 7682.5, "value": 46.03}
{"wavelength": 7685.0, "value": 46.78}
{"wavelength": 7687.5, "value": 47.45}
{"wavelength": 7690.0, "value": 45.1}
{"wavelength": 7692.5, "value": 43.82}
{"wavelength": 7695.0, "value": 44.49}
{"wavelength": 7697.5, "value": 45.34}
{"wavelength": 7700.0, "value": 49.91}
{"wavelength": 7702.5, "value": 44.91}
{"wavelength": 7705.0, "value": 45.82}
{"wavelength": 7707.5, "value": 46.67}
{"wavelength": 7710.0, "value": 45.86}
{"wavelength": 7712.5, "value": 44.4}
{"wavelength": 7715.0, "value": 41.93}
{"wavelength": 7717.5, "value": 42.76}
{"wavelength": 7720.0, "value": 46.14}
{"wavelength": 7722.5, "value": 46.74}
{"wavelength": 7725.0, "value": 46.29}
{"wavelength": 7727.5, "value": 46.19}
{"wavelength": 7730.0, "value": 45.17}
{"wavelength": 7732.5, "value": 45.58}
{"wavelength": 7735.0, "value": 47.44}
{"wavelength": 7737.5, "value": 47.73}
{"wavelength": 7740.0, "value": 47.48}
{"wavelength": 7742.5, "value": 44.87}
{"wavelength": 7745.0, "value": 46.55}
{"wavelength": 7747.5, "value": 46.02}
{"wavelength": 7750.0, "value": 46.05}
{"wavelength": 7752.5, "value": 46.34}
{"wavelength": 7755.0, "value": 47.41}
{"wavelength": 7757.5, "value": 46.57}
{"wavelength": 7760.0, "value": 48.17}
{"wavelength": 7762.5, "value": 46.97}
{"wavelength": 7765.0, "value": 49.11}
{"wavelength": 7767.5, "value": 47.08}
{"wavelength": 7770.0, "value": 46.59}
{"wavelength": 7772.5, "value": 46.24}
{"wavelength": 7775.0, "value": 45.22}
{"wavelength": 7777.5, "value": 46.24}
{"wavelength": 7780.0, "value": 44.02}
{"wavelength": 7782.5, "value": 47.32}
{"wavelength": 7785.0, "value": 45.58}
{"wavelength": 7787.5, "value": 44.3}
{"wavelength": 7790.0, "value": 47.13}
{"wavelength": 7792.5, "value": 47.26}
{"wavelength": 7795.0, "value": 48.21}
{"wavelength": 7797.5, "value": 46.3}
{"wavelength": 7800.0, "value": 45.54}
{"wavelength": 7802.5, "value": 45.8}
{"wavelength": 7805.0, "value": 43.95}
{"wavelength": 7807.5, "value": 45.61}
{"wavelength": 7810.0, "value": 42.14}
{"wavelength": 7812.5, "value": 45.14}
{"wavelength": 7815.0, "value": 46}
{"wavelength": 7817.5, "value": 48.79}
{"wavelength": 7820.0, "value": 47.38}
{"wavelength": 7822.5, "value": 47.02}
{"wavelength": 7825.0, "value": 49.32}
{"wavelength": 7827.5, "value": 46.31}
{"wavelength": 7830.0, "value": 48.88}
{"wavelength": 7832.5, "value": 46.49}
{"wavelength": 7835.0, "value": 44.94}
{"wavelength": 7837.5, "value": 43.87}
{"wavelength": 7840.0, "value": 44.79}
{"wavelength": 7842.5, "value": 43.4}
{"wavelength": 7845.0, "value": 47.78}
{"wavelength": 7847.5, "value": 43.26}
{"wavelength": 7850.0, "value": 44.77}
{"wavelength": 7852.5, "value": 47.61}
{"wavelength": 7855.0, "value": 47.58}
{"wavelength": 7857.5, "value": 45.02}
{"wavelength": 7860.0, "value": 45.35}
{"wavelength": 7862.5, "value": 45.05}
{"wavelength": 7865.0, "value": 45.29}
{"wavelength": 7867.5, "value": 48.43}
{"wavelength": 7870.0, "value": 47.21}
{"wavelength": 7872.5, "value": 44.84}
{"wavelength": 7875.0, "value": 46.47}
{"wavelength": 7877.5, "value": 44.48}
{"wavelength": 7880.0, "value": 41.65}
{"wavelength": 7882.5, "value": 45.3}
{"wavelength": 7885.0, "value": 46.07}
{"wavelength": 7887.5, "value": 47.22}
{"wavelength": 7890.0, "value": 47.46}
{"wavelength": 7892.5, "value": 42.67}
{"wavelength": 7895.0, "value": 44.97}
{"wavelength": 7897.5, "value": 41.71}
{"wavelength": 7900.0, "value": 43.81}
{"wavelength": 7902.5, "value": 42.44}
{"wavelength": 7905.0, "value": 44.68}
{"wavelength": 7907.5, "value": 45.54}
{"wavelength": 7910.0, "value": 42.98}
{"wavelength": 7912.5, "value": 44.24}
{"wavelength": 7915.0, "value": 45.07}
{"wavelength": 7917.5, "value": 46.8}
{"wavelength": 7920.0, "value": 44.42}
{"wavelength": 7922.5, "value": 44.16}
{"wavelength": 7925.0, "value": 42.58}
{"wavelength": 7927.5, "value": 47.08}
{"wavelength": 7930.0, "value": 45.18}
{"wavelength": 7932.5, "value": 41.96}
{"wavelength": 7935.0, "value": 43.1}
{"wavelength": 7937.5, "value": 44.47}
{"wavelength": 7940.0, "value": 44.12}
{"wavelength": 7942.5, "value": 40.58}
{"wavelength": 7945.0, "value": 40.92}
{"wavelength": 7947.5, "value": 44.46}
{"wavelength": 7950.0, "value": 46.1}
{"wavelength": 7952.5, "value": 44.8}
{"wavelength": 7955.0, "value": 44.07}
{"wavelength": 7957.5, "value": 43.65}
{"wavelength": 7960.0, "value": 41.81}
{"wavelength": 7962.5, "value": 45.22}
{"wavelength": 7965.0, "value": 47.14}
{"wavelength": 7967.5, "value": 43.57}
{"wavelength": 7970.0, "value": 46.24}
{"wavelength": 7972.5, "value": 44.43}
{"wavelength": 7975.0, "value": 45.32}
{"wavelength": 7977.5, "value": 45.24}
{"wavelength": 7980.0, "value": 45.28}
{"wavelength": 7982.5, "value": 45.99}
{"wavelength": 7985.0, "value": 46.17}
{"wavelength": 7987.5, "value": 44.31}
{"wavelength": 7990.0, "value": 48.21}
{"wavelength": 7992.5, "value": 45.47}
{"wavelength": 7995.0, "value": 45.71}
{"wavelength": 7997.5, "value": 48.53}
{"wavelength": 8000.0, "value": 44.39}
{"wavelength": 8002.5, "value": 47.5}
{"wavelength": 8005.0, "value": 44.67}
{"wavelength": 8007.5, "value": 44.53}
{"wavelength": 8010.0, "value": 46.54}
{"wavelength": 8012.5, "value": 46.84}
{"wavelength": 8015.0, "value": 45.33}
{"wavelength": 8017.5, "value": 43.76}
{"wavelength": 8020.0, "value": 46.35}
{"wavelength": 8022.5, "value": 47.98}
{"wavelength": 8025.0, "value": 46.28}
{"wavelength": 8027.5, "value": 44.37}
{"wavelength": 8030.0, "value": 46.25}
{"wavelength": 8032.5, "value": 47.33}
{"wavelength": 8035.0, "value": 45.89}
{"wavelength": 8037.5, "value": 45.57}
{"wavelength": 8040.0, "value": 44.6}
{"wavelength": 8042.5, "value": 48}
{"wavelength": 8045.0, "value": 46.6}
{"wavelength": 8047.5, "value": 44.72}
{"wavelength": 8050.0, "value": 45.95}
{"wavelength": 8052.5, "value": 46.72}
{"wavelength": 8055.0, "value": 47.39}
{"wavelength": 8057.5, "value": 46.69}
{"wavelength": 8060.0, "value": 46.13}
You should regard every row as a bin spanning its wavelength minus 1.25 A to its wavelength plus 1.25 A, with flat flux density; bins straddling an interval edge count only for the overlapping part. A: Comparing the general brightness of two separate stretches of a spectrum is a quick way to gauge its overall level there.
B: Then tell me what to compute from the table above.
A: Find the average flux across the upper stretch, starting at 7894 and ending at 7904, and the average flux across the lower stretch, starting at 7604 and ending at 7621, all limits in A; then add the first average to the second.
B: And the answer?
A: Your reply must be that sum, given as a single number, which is 91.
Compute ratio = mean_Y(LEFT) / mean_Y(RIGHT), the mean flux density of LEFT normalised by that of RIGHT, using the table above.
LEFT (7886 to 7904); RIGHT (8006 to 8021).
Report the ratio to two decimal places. 0.97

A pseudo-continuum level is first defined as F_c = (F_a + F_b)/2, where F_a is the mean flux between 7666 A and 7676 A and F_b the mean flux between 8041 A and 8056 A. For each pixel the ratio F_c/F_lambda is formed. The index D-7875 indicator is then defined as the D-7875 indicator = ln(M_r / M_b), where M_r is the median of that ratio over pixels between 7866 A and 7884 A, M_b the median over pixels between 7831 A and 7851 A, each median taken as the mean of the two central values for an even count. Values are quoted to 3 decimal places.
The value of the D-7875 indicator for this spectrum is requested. -0.012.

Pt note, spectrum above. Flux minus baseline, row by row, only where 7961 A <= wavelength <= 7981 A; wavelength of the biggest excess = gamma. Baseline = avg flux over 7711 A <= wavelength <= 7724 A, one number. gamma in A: 7965.0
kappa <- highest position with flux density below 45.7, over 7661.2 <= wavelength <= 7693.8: 7692.5 A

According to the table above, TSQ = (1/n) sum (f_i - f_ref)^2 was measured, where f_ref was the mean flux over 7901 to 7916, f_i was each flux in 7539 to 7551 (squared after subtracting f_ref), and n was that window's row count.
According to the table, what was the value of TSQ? 45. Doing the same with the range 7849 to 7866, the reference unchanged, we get 4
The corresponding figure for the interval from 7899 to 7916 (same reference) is 1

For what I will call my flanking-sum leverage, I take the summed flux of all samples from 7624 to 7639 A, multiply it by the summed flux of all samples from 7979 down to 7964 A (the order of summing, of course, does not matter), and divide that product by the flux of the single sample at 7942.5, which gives 1905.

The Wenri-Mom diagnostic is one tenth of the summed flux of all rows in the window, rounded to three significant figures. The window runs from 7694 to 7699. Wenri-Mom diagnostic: 8.98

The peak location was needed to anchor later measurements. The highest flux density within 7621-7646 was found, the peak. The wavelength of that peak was 7622.5 A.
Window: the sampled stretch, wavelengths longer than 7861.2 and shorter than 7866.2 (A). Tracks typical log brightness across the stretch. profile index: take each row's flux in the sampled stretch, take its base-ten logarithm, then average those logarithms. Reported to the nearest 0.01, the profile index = 1.65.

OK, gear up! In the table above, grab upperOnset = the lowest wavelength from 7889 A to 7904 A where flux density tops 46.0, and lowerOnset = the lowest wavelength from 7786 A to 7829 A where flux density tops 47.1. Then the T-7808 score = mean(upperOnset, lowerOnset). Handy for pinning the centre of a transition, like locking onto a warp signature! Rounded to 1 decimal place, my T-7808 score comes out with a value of 7840.0 A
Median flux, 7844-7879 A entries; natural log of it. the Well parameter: 3.814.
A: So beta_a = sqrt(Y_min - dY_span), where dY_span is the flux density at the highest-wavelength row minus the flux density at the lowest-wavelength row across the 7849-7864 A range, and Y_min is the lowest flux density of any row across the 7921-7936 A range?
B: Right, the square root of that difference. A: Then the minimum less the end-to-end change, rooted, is 6.46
